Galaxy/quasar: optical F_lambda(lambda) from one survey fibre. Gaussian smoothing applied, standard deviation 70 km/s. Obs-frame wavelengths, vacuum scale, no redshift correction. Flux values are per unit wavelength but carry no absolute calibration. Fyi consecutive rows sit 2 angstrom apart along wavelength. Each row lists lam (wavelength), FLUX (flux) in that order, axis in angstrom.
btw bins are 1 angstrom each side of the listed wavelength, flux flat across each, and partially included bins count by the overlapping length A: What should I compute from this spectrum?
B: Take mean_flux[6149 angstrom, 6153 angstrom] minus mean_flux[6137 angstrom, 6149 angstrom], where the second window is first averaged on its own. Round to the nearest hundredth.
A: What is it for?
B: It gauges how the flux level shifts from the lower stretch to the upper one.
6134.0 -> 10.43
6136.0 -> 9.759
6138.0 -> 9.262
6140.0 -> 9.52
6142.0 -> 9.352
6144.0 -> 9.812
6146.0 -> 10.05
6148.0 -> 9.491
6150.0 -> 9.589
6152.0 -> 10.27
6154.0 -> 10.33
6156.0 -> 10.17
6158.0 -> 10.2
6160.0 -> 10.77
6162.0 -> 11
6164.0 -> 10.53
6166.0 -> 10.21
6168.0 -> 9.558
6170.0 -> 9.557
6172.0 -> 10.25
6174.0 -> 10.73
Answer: 0.35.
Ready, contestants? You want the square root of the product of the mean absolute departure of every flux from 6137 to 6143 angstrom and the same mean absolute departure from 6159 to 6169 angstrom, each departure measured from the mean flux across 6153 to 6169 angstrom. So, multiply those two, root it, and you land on 0.65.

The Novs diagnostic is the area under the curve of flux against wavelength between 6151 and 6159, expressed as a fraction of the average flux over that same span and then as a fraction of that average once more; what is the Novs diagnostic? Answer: 0.78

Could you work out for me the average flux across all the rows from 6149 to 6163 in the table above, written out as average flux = 10.3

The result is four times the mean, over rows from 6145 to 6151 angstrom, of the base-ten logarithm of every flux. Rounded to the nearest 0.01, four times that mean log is 3.95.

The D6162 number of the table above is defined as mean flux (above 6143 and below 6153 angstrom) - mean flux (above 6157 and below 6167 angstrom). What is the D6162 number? -0.70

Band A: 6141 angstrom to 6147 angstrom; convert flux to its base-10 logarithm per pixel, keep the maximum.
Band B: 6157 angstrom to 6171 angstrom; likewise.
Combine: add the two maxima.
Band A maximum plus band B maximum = 2.044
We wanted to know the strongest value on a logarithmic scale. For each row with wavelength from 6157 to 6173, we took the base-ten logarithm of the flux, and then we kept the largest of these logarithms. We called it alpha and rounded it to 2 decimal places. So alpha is 1.04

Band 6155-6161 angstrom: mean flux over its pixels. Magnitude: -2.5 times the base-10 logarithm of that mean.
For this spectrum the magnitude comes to -2.54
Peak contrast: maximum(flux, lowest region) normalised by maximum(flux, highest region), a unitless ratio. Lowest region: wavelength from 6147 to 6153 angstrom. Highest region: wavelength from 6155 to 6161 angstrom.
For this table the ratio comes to 0.954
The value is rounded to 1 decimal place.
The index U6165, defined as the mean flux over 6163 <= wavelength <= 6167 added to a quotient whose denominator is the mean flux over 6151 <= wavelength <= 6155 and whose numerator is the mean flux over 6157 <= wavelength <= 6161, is 11.4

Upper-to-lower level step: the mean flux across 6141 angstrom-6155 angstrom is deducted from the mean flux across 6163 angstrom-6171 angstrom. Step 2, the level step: 0.12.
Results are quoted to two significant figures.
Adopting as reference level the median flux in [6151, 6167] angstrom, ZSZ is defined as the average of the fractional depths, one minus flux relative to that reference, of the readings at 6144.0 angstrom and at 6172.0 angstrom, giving 0.026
